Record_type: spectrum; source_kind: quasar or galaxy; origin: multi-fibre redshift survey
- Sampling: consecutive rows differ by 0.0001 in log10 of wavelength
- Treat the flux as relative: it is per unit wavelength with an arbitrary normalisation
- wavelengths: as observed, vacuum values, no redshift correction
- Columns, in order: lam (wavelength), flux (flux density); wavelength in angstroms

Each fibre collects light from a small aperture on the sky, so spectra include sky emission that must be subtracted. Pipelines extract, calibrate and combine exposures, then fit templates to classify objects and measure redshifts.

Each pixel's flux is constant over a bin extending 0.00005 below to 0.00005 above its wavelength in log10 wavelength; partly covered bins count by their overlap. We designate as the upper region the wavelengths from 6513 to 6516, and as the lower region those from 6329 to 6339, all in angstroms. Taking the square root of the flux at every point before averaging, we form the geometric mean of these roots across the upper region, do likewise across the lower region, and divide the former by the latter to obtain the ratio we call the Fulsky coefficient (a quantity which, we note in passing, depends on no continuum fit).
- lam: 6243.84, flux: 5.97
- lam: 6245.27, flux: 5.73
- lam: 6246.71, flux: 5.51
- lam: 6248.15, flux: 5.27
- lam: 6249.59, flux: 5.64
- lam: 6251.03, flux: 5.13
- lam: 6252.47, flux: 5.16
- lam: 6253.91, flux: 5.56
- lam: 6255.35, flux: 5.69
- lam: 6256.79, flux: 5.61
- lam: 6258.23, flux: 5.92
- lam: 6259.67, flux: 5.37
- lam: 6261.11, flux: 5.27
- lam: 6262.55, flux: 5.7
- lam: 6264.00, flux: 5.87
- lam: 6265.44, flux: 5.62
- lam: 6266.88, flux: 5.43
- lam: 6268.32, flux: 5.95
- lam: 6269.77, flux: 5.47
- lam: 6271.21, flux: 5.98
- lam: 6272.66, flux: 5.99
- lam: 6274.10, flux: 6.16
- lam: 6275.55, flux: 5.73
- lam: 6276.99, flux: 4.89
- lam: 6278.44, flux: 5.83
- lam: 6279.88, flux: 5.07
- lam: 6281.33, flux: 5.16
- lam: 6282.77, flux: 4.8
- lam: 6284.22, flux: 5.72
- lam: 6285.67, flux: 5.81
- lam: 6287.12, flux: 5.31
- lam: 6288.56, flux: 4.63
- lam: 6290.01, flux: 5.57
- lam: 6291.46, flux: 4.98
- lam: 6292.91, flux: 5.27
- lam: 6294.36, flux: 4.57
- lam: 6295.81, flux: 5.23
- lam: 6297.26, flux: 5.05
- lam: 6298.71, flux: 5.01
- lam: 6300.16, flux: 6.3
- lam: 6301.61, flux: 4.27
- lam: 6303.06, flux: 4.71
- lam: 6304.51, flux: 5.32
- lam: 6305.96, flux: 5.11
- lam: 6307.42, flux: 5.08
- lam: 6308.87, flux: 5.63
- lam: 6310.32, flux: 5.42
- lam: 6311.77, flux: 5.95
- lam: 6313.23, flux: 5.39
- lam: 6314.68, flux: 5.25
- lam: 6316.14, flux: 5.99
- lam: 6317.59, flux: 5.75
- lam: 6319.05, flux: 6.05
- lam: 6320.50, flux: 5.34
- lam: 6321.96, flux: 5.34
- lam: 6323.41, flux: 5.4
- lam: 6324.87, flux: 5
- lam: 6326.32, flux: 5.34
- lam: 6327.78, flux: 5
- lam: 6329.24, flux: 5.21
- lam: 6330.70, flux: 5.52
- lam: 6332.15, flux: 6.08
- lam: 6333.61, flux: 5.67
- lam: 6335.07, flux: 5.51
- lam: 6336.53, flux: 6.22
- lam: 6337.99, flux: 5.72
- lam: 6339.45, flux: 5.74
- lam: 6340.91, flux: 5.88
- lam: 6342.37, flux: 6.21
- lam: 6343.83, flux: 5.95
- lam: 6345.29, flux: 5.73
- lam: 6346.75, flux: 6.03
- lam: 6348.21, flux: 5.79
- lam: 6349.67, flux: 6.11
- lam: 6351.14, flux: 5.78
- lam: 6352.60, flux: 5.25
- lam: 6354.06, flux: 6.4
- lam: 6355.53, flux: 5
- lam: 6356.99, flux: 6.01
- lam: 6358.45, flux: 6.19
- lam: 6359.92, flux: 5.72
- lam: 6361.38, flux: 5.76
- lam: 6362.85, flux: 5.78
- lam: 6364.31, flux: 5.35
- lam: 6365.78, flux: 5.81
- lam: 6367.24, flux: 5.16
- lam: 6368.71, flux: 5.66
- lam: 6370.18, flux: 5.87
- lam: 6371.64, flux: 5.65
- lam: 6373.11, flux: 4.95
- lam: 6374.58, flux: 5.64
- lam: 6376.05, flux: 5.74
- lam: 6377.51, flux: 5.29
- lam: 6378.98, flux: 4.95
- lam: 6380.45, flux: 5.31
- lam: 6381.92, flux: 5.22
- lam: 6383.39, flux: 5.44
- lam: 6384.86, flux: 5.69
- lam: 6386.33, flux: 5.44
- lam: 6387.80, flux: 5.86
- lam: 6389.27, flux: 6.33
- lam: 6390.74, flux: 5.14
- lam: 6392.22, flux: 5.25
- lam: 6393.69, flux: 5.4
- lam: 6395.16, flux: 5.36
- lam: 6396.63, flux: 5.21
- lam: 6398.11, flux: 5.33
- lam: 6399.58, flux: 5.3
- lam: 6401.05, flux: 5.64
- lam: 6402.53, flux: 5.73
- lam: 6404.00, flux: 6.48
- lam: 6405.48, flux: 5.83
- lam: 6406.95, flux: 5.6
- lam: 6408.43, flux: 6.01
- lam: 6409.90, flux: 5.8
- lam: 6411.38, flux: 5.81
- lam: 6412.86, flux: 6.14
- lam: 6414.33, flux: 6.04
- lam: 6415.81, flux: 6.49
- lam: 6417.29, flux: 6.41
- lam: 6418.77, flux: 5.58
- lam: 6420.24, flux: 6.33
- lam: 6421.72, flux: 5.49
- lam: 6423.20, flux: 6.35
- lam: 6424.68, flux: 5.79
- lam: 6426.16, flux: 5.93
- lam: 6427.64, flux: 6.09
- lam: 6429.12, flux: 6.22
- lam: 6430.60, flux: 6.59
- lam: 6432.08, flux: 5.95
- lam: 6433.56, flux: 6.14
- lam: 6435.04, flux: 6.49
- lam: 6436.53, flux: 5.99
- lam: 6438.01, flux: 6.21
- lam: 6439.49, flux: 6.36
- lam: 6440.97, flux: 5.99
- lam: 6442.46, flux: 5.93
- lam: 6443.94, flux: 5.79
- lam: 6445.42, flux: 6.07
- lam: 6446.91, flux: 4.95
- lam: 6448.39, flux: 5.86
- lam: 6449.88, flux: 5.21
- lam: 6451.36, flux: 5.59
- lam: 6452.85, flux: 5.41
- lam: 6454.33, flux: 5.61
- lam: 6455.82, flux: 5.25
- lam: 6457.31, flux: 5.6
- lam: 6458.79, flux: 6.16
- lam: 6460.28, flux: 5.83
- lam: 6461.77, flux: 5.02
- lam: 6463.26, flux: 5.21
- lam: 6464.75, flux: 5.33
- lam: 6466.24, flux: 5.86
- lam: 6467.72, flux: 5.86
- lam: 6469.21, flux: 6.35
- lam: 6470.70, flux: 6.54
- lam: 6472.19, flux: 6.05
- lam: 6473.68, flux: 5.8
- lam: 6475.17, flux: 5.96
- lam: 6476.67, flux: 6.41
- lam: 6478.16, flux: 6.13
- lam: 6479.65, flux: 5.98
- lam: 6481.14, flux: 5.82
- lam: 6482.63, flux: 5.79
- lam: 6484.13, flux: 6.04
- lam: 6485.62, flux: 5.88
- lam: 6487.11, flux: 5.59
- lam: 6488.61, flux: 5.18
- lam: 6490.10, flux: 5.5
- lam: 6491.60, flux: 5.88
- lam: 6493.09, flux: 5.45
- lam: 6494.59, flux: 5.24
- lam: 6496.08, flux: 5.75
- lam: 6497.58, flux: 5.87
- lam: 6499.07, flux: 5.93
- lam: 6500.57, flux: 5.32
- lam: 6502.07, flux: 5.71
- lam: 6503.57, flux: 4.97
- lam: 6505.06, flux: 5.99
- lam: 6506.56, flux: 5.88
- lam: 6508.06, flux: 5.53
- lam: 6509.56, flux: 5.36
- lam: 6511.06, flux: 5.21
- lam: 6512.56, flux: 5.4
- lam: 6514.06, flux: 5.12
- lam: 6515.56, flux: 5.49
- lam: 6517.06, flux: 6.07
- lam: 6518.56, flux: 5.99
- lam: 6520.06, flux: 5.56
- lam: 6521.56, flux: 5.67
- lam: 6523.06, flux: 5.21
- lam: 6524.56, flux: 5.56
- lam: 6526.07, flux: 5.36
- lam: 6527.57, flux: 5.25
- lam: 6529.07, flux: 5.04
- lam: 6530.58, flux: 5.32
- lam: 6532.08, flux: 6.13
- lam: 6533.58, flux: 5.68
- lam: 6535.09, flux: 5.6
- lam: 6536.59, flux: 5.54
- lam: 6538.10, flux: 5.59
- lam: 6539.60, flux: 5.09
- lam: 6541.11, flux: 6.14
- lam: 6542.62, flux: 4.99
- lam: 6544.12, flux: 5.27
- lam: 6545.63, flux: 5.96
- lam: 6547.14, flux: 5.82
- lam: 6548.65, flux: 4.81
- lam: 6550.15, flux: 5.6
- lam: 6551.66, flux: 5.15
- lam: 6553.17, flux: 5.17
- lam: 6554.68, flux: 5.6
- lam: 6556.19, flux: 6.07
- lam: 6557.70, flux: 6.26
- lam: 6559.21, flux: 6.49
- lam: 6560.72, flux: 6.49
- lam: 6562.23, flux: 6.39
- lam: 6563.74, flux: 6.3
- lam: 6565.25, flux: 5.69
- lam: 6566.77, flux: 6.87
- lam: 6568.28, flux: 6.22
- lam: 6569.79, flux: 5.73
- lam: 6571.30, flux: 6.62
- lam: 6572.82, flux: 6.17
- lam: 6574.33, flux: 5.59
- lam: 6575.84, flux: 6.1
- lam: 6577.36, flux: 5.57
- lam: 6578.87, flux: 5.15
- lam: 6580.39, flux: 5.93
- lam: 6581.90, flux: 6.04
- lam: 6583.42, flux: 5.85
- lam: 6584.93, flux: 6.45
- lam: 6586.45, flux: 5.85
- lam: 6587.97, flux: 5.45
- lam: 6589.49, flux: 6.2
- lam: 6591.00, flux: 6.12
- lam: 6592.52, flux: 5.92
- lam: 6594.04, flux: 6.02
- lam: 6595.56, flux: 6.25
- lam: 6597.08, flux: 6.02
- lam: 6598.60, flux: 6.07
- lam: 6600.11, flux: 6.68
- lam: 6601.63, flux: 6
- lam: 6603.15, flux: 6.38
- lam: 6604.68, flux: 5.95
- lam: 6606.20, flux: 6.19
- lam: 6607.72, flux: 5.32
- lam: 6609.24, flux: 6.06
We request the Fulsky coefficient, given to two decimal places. 0.96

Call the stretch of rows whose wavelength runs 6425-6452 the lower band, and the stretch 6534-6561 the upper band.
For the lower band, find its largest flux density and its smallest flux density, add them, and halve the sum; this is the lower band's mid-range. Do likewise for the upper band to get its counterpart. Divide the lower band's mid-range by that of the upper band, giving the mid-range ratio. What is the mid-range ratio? 1.02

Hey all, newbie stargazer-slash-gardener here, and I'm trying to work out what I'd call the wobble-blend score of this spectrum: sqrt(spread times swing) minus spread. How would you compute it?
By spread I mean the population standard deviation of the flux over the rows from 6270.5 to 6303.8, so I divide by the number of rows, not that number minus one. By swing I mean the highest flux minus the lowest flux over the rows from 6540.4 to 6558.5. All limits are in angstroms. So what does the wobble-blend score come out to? 0.34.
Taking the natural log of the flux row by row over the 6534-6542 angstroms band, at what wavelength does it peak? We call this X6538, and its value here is 6541.11 angstroms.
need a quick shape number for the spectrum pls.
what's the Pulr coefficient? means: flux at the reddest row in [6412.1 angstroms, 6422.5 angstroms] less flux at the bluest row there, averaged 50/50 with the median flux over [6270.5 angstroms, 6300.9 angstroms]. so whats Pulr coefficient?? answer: 2.31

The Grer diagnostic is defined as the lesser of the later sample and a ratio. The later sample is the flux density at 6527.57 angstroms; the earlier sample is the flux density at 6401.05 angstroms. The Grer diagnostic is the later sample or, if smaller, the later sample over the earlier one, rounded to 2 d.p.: 0.93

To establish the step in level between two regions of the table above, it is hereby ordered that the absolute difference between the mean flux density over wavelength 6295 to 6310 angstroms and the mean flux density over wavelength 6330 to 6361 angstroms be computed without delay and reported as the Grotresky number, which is 0.66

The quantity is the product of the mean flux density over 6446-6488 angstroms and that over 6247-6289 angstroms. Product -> 31.7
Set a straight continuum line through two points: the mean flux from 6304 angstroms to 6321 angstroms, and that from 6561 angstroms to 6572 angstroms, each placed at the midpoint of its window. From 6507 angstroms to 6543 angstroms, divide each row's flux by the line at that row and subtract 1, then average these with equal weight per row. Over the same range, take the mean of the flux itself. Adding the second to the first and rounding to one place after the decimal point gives 5.4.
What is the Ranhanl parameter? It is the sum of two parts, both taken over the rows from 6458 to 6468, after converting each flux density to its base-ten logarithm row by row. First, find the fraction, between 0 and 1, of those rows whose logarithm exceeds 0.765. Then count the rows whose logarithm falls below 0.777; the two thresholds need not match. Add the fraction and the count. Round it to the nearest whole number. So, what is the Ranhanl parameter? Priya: 7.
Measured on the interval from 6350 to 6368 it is 9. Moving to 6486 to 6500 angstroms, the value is 9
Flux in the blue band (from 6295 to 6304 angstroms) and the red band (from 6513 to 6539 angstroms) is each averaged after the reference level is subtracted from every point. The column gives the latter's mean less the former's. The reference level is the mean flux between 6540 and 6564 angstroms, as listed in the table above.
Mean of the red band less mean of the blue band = 0.4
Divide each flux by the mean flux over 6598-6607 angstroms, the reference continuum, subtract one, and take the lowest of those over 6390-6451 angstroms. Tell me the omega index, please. -0.20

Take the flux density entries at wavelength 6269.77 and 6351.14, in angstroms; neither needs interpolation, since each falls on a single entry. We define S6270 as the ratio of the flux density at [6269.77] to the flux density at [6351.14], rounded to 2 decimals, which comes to 0.95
